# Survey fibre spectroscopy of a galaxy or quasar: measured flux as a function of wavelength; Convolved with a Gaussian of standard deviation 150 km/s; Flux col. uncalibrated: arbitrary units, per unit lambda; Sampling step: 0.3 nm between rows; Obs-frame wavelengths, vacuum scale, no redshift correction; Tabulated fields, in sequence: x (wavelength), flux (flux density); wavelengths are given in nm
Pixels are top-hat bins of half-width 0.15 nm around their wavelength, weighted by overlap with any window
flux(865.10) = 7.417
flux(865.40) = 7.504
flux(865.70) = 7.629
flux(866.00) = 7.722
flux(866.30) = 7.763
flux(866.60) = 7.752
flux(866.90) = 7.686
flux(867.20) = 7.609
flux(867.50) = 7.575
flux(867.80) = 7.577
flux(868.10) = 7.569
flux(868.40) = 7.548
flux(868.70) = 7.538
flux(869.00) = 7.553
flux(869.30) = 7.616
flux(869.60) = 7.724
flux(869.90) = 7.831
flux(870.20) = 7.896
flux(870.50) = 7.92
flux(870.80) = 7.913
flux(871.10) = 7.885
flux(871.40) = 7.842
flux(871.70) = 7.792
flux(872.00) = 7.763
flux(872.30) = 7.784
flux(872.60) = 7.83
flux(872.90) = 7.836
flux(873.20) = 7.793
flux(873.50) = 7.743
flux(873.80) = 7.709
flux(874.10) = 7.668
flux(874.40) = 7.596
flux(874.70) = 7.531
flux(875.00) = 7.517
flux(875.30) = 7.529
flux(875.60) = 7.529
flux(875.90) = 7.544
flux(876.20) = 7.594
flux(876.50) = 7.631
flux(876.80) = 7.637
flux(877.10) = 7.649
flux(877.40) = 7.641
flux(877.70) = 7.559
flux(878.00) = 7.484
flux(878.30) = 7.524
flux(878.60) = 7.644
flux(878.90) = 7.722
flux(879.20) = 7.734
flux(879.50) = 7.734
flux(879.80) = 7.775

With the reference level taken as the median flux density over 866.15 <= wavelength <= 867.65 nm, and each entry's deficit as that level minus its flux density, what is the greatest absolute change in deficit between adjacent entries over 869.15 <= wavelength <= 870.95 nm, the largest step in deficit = 0.108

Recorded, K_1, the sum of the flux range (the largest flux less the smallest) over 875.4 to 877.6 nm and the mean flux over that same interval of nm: 7.72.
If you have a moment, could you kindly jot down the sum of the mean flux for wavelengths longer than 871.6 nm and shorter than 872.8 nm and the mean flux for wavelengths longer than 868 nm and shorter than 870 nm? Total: 15.4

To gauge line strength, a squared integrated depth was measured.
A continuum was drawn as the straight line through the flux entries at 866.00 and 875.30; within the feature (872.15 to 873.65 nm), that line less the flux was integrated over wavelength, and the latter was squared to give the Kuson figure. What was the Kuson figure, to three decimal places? 0.107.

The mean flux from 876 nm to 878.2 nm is 7.60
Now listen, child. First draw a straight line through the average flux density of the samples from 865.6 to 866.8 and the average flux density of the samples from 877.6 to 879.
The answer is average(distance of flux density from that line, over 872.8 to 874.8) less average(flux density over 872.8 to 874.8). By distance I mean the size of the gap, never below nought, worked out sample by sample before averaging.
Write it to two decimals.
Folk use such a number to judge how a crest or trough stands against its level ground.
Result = -7.60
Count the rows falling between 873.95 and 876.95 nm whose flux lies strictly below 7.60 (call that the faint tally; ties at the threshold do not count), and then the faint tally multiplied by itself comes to 49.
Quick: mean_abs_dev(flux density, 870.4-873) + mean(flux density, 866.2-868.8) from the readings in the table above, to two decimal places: 7.67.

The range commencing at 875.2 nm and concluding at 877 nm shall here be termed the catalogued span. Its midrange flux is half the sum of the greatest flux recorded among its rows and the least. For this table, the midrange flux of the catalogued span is 7.58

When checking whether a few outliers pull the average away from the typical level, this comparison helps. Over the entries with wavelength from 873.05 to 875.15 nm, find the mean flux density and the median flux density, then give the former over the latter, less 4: -3.002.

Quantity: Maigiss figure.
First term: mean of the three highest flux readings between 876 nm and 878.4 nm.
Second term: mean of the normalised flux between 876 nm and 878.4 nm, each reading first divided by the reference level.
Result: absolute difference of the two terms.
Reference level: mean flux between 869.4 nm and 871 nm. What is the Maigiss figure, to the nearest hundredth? 6.68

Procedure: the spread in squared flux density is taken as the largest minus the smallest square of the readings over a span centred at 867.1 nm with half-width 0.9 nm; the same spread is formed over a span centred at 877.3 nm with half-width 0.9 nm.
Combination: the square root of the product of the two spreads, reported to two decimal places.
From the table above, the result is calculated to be 2.68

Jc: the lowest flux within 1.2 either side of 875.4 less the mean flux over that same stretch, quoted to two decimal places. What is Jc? -0.04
